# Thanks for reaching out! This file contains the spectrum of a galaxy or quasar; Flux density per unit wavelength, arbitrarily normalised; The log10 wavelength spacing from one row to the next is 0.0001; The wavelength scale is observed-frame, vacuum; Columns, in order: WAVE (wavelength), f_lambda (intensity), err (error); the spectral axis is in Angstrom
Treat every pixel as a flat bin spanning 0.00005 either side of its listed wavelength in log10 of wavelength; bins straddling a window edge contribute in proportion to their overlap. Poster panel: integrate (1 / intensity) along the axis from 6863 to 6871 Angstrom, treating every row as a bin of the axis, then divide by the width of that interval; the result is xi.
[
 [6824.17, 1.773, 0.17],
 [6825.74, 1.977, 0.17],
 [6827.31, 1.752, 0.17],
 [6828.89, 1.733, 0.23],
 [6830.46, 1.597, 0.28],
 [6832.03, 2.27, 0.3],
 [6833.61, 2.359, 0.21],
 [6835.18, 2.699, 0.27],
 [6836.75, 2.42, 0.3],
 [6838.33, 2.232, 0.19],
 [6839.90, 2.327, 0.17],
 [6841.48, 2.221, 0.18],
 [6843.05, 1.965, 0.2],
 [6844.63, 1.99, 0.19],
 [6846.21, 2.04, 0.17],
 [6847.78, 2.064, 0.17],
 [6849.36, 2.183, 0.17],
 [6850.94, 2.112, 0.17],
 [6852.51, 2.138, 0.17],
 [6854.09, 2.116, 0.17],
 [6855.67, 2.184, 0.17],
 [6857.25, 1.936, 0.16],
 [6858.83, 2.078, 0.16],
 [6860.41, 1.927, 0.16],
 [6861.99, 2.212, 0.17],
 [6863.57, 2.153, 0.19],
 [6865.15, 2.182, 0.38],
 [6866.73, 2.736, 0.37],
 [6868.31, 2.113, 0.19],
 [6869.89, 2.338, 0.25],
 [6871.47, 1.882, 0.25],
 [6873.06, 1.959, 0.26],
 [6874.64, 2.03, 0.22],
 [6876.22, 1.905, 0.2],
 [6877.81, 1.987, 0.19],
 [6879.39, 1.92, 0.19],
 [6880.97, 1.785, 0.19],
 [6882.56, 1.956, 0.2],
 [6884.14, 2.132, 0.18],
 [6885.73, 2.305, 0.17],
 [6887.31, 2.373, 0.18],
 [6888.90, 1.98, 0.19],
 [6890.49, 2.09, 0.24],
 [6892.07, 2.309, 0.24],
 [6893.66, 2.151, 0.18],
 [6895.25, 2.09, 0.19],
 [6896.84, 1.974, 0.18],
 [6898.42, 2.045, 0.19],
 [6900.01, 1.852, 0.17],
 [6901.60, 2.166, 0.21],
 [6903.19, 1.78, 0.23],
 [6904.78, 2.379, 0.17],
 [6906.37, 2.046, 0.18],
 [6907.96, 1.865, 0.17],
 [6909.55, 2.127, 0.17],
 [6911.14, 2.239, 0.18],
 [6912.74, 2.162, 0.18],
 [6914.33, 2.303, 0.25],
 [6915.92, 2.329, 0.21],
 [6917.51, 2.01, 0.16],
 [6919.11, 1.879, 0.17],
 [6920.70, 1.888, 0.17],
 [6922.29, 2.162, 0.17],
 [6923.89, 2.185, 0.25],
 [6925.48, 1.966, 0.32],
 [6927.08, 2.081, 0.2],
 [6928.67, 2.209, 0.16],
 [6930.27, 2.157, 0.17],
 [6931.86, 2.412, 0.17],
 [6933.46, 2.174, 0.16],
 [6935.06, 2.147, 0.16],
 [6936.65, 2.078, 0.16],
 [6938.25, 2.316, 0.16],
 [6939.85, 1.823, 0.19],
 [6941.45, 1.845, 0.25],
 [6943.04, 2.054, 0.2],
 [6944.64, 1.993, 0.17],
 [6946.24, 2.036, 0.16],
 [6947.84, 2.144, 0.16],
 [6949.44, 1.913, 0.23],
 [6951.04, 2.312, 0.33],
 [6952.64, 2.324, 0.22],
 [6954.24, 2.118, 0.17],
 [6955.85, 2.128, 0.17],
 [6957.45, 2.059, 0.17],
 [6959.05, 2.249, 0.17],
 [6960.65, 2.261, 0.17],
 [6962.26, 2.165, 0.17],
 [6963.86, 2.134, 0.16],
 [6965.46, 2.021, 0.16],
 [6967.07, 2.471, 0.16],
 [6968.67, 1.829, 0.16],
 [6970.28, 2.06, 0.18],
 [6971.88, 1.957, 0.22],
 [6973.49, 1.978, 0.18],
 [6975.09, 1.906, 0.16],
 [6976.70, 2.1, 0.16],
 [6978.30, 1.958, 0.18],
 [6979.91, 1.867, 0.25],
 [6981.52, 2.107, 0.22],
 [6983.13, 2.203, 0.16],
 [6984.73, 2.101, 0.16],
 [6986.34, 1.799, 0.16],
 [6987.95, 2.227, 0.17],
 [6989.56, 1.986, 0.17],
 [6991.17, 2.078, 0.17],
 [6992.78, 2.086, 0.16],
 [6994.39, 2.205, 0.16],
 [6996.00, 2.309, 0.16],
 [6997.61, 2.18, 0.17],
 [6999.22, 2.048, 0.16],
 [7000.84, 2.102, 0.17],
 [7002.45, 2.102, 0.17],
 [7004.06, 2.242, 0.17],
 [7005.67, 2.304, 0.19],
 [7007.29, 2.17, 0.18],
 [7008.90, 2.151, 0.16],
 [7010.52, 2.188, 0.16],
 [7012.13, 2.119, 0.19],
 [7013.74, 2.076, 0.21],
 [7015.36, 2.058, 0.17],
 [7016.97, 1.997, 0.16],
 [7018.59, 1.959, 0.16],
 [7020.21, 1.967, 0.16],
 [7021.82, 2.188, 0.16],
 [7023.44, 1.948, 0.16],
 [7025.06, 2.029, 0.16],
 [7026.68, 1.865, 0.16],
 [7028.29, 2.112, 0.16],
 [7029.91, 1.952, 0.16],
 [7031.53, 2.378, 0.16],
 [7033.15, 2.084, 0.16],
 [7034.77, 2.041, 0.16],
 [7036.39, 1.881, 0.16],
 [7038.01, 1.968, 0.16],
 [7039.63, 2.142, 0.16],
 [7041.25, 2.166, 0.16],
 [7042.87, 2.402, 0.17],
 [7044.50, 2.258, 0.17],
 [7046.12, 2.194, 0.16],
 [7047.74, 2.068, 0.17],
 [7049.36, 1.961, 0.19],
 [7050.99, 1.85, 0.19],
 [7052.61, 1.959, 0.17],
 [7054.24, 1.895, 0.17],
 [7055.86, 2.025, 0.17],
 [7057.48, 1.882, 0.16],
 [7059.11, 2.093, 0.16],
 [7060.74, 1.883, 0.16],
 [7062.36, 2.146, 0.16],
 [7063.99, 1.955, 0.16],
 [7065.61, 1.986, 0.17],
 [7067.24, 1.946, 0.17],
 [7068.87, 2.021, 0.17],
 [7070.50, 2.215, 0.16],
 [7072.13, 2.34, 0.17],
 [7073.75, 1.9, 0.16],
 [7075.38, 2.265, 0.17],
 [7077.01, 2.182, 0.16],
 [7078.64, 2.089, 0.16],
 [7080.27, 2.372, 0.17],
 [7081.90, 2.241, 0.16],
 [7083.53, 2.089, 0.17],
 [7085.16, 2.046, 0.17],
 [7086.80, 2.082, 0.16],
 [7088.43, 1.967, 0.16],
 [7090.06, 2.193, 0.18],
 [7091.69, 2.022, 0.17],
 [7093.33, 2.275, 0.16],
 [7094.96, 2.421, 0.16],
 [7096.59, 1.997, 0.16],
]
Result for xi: 0.441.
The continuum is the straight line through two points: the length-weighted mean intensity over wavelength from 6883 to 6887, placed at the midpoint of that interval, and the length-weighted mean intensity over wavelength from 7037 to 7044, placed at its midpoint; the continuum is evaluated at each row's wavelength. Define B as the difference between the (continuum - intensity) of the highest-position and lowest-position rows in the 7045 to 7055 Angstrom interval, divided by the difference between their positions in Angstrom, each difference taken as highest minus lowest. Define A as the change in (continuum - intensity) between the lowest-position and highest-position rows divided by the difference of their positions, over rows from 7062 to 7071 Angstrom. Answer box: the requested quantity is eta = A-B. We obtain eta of -0.05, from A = -0.01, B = 0.04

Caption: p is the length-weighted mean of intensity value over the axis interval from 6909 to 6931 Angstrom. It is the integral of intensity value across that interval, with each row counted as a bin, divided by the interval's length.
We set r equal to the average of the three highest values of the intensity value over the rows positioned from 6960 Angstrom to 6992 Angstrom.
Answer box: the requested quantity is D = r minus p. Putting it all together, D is 0.199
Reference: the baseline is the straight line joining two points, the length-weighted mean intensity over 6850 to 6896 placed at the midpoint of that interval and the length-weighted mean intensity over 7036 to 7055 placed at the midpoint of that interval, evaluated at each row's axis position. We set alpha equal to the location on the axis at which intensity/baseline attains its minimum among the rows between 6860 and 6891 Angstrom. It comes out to 6880.97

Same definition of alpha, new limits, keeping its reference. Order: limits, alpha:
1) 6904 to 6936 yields 6907.96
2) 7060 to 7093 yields 7060.74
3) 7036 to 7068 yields 7050.99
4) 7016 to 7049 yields 7026.68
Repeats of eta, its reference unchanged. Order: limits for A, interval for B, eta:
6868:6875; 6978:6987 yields -0.01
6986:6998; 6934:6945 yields -0.05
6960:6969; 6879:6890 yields 0.06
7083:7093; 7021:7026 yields -0.04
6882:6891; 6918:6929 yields 0.02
